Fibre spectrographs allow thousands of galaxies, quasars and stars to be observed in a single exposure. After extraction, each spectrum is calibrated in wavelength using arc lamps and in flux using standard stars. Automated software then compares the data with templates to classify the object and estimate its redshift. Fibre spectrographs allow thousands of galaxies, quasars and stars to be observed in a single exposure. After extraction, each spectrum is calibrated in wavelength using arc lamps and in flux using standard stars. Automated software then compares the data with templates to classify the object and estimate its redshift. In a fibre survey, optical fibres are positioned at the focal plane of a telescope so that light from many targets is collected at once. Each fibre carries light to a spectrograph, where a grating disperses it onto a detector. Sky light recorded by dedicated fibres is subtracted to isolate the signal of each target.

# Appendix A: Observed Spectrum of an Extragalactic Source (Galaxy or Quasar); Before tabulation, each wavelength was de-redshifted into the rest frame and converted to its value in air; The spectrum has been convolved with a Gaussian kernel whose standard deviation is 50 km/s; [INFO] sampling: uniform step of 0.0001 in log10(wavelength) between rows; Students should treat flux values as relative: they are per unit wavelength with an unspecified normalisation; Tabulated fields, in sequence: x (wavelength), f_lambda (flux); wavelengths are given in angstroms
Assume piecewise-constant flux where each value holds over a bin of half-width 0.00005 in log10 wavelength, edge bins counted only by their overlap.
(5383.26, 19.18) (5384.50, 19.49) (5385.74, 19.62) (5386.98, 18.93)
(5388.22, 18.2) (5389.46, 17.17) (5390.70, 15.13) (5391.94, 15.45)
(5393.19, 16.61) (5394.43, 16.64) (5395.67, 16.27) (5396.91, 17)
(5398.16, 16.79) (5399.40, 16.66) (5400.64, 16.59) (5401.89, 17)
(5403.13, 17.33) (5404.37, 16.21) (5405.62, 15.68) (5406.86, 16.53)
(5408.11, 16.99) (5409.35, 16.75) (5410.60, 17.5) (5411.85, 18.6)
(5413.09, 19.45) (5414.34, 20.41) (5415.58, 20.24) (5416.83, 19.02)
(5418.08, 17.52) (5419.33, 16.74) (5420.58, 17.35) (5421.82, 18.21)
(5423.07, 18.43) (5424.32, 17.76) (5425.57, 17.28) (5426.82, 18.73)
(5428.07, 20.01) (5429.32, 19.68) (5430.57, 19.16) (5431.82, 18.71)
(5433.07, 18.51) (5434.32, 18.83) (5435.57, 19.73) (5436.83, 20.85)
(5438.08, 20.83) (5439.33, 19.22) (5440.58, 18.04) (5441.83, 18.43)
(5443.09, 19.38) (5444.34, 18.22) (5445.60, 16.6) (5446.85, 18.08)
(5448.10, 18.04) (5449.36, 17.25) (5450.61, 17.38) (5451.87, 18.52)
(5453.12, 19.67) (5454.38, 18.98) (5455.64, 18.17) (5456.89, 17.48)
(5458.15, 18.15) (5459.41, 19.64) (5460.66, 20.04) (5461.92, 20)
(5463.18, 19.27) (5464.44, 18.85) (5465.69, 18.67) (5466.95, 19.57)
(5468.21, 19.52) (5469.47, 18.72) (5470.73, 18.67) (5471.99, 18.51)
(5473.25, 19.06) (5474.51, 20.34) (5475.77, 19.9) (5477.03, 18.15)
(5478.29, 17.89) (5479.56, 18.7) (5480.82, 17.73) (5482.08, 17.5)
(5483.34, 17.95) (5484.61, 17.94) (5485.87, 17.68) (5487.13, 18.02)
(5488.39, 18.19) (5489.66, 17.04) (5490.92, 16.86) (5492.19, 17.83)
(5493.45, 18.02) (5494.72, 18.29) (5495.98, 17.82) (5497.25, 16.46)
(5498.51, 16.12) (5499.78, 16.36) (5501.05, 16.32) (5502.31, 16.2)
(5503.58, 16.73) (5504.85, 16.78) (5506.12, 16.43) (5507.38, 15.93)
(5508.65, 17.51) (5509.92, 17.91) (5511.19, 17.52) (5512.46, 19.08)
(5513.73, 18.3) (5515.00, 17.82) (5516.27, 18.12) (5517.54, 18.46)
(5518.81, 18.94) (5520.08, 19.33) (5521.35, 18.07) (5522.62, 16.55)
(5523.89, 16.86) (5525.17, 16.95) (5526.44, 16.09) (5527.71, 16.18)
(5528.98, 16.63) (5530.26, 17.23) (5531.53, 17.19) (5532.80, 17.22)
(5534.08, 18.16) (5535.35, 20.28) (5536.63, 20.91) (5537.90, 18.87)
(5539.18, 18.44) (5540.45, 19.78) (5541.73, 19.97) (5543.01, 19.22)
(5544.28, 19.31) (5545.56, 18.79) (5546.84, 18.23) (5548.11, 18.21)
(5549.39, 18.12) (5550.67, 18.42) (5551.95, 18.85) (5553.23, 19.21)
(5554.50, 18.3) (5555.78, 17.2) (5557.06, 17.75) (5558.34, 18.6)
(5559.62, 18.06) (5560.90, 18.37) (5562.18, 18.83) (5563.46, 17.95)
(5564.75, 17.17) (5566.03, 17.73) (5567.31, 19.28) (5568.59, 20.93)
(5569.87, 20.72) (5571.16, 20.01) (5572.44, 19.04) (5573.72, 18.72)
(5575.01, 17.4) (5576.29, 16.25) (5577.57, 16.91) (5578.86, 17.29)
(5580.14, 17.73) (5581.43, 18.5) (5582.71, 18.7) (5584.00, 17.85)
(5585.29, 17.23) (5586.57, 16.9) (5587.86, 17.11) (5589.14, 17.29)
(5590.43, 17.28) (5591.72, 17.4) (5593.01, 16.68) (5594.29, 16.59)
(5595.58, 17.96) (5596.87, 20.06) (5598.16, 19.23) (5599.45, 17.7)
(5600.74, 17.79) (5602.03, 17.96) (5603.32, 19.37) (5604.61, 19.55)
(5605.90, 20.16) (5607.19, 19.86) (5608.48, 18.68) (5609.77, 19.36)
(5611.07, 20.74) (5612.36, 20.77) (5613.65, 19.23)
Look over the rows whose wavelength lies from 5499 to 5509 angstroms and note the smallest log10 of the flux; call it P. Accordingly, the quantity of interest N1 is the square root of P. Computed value 1.10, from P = 1.202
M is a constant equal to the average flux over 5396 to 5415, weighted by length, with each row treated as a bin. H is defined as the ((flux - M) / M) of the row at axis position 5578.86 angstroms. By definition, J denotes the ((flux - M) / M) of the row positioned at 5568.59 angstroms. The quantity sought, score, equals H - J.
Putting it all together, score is -0.210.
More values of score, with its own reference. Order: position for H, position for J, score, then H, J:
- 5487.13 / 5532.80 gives 0.046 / 0.04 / -0.004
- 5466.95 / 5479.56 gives 0.050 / 0.13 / 0.081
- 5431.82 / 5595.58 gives 0.043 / 0.08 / 0.038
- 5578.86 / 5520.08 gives -0.118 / 0.00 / 0.118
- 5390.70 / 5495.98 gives -0.156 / -0.13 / 0.030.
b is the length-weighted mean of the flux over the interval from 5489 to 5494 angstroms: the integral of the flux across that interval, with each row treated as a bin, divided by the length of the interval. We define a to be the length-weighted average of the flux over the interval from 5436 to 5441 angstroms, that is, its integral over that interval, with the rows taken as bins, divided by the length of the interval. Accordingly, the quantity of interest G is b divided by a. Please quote 0.88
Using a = 19.8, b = 17.4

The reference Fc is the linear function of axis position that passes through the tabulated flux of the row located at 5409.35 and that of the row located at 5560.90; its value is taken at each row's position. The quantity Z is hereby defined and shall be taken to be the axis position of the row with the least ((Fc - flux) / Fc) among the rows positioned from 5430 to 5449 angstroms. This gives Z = 5436.83 angstroms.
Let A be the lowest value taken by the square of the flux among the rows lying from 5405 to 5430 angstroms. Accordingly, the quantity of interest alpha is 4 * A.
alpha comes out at 983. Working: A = 246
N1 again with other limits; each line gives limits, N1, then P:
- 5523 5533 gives 1.10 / 1.207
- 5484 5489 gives 1.12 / 1.247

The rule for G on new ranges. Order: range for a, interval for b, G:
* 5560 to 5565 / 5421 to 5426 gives 0.99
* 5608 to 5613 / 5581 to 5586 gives 0.91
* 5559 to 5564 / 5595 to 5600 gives 1.02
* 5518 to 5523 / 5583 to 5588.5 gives 0.95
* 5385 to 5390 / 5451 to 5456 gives 1.01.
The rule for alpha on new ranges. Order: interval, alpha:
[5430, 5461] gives 1102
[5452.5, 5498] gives 1084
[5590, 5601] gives 1101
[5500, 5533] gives 1015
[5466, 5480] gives 1280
